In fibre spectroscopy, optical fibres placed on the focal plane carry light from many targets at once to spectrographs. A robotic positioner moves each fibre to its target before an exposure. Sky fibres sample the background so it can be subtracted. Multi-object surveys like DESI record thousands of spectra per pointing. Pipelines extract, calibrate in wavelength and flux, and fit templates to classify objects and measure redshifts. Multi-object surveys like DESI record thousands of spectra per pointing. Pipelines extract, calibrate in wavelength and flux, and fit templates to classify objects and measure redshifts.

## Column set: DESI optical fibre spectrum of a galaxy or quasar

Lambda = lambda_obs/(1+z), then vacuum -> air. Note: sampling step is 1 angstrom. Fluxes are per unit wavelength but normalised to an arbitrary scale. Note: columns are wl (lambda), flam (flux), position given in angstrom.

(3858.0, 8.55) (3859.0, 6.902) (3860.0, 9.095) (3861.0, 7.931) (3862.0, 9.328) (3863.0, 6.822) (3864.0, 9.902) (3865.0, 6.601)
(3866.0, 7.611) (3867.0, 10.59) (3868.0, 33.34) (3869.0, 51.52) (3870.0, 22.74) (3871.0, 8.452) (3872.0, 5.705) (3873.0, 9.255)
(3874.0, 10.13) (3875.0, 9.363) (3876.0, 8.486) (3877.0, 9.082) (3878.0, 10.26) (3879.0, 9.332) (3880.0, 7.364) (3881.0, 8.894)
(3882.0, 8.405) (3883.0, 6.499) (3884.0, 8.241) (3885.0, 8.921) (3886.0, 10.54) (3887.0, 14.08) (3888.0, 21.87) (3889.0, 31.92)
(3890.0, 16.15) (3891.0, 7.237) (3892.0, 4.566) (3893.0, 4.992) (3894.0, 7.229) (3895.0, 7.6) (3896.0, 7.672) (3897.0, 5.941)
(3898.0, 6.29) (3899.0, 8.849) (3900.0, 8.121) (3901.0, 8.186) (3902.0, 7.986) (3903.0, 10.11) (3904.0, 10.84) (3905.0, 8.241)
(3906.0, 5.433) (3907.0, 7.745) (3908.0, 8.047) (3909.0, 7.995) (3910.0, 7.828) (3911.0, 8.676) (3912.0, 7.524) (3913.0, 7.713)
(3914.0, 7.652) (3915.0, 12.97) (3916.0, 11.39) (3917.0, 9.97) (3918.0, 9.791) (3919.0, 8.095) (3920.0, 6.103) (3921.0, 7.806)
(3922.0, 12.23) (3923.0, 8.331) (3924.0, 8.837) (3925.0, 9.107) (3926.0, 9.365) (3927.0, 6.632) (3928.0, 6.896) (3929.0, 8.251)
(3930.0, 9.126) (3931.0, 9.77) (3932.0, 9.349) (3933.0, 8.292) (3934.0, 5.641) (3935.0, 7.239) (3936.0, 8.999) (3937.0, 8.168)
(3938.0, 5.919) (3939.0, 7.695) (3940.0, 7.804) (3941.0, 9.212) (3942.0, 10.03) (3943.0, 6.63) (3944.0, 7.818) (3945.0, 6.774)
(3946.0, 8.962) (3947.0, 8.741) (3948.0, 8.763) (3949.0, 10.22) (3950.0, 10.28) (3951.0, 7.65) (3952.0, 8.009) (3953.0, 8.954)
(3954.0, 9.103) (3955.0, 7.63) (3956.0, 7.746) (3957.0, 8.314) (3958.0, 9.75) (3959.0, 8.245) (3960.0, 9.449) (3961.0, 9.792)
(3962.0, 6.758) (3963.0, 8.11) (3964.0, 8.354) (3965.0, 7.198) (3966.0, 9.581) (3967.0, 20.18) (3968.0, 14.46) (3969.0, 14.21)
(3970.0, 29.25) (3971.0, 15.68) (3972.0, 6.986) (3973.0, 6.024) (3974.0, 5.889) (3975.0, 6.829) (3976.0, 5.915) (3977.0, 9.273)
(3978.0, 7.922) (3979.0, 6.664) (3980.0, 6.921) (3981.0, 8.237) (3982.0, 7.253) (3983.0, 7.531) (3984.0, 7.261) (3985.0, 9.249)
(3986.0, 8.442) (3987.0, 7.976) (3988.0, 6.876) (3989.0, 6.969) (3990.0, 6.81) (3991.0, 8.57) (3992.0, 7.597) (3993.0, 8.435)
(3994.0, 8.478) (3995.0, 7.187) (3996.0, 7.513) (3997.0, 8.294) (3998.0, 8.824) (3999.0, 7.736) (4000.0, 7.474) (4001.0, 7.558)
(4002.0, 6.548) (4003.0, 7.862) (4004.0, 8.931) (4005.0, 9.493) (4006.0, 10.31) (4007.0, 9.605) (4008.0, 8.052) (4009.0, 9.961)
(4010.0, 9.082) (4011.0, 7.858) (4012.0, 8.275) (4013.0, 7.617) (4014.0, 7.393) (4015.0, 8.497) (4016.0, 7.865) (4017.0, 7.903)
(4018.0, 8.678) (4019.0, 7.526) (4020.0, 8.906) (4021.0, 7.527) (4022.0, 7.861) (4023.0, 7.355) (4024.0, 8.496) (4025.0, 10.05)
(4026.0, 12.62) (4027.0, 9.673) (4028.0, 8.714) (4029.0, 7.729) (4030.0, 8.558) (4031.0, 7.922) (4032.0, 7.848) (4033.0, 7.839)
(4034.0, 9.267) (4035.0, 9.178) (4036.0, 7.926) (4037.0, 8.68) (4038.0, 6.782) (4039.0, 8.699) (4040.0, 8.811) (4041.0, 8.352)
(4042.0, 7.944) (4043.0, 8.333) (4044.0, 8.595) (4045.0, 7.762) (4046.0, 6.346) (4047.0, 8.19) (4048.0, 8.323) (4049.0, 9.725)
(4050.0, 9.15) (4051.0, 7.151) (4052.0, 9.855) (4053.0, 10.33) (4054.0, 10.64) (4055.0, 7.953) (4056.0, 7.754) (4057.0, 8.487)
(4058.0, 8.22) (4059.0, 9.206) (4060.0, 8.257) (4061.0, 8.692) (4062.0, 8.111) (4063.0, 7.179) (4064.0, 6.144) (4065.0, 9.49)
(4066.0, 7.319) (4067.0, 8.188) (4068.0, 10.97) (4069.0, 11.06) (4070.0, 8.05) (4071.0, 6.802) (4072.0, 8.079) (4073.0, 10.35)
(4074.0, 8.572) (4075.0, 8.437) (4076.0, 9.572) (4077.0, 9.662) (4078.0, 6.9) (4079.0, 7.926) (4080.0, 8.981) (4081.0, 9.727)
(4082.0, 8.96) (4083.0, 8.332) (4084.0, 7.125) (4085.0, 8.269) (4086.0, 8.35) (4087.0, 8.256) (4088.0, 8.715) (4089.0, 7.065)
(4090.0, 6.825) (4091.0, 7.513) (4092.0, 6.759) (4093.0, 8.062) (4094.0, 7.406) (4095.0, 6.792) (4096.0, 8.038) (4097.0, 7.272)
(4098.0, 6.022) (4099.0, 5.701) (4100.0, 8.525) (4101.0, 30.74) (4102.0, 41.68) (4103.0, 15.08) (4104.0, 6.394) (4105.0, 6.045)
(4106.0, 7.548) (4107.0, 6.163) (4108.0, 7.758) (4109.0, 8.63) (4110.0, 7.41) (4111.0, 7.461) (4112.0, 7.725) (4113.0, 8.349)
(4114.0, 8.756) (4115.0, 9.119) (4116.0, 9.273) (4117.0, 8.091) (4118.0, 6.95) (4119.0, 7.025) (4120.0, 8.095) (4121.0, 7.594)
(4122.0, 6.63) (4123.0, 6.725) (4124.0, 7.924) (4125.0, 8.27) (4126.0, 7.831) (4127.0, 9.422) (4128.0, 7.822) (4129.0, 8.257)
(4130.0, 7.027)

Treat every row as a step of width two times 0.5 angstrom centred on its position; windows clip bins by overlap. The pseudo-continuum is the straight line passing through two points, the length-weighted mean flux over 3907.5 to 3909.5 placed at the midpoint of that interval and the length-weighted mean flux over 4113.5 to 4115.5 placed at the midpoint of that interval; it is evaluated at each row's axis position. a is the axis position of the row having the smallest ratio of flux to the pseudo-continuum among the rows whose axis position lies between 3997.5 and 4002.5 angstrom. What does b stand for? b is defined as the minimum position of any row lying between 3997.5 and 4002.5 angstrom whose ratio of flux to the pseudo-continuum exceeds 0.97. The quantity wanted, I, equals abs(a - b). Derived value 4 angstrom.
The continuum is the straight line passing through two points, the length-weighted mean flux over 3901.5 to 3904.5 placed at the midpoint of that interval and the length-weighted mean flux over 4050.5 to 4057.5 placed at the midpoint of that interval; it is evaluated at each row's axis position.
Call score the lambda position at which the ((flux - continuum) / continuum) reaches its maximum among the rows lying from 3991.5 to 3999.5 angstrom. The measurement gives 3998.0 angstrom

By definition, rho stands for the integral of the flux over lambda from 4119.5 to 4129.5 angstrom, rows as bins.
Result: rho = 79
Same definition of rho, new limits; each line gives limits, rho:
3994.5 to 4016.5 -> 182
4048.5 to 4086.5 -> 328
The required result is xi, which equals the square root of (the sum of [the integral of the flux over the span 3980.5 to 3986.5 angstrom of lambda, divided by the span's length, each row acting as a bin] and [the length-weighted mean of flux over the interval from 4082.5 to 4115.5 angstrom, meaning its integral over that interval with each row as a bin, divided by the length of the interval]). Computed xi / 4.18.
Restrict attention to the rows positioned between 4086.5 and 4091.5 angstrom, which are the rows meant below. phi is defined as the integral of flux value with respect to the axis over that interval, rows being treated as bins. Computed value 38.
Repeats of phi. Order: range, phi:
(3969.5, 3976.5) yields 77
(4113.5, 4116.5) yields 27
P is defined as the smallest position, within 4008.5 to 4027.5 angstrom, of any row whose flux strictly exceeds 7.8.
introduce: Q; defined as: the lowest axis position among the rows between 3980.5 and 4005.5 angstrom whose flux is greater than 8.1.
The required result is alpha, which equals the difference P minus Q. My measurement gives 28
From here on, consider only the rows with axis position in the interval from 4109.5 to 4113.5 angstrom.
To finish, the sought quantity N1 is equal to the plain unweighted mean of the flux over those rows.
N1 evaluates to 7.7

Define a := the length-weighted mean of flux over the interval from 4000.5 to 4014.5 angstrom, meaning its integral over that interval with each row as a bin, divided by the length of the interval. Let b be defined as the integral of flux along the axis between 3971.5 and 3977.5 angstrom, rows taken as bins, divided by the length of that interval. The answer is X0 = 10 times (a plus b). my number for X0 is 153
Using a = 8.5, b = 6.8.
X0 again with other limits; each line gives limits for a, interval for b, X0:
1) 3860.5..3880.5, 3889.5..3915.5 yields 208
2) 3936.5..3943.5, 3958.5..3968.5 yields 181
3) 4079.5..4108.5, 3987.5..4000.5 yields 175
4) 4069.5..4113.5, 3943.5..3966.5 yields 178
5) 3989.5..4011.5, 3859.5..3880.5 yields 208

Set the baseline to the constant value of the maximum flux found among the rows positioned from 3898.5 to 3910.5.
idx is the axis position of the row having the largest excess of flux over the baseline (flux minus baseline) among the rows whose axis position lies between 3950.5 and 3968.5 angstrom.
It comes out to 3967.0 angstrom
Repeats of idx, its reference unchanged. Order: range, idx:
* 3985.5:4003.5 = 3998.0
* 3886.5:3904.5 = 3889.0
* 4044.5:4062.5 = 4054.0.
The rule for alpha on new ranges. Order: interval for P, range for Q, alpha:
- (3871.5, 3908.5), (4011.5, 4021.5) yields -139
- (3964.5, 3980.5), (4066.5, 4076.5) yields -101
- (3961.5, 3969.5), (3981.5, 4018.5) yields -22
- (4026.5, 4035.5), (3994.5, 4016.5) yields 30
